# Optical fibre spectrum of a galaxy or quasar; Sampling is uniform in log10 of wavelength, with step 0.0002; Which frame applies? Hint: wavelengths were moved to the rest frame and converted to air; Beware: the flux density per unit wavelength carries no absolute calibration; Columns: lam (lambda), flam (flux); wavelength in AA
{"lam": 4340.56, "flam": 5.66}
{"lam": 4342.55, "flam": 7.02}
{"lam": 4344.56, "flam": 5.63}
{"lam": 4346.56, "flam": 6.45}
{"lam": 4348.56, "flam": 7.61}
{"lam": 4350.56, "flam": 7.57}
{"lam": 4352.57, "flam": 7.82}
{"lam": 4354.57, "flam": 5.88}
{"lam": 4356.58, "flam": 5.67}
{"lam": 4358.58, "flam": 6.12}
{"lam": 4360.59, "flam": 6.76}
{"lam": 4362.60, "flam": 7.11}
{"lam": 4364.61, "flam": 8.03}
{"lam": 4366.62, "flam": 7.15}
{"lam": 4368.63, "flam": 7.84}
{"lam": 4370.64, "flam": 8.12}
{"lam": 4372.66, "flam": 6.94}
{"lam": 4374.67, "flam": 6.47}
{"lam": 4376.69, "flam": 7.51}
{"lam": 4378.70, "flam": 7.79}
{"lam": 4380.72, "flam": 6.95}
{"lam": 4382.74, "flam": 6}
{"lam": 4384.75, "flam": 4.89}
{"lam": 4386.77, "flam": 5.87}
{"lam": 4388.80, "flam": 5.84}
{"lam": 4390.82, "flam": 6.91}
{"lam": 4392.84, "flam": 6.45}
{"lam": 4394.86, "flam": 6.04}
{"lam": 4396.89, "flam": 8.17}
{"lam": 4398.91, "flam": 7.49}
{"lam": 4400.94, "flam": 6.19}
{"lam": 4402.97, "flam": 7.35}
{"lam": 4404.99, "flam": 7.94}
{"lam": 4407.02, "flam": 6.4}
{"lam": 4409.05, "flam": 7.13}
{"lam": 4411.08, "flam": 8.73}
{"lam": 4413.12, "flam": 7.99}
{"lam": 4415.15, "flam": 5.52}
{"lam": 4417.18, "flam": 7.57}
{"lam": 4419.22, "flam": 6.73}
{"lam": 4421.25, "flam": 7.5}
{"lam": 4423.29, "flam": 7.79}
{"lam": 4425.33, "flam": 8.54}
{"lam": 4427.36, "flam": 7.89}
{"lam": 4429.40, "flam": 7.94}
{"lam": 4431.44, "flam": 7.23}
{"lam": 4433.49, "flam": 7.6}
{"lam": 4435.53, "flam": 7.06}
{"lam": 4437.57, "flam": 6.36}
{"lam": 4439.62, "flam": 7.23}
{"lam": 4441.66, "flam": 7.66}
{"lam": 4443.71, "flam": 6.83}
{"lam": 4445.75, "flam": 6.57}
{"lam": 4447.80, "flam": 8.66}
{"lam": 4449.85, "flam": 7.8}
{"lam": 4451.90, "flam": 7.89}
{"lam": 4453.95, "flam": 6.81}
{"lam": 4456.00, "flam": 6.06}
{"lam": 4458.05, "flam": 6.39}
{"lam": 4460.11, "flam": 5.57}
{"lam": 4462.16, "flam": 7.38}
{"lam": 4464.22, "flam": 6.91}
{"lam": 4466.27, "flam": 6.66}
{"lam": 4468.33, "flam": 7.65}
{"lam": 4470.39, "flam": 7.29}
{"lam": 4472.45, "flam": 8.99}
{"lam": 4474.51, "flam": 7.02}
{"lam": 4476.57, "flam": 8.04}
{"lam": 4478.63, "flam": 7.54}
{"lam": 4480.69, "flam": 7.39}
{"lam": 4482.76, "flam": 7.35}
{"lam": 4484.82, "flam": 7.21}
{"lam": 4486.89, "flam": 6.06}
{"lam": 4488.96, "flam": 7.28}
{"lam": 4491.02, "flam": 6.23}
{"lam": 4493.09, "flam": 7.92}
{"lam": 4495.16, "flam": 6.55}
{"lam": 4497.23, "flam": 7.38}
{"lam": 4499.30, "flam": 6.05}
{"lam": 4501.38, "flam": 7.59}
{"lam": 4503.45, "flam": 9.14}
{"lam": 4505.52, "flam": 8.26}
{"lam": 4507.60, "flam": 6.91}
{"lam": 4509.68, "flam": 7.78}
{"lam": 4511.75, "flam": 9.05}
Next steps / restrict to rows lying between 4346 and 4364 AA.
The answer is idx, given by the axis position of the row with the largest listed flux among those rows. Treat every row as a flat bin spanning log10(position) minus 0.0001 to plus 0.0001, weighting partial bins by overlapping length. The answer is 4352.57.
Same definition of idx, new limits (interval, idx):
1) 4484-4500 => 4493.09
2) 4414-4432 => 4425.33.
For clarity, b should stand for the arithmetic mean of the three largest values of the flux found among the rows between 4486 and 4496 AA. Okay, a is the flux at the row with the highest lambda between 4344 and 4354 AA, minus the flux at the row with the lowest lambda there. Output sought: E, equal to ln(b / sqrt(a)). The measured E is 1.6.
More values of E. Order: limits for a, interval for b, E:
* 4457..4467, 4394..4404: 2.7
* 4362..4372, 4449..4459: 2.0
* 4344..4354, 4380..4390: 1.4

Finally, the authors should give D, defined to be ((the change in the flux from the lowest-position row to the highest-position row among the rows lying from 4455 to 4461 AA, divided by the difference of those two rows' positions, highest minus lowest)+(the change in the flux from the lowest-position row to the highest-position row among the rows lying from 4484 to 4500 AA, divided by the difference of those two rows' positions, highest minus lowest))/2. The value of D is -0.10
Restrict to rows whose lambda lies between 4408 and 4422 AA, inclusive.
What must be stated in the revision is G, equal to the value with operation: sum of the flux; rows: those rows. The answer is 51.2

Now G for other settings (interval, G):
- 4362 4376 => 51.7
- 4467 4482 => 53.9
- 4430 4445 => 50.0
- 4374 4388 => 45.5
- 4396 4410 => 50.7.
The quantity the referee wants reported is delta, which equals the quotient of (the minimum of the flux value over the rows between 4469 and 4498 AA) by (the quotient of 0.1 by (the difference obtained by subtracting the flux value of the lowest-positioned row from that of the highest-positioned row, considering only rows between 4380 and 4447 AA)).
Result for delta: -23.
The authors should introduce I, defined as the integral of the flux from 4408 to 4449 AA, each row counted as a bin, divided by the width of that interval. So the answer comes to 7.4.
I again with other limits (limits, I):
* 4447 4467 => 7.0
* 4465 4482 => 7.6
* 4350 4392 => 6.8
